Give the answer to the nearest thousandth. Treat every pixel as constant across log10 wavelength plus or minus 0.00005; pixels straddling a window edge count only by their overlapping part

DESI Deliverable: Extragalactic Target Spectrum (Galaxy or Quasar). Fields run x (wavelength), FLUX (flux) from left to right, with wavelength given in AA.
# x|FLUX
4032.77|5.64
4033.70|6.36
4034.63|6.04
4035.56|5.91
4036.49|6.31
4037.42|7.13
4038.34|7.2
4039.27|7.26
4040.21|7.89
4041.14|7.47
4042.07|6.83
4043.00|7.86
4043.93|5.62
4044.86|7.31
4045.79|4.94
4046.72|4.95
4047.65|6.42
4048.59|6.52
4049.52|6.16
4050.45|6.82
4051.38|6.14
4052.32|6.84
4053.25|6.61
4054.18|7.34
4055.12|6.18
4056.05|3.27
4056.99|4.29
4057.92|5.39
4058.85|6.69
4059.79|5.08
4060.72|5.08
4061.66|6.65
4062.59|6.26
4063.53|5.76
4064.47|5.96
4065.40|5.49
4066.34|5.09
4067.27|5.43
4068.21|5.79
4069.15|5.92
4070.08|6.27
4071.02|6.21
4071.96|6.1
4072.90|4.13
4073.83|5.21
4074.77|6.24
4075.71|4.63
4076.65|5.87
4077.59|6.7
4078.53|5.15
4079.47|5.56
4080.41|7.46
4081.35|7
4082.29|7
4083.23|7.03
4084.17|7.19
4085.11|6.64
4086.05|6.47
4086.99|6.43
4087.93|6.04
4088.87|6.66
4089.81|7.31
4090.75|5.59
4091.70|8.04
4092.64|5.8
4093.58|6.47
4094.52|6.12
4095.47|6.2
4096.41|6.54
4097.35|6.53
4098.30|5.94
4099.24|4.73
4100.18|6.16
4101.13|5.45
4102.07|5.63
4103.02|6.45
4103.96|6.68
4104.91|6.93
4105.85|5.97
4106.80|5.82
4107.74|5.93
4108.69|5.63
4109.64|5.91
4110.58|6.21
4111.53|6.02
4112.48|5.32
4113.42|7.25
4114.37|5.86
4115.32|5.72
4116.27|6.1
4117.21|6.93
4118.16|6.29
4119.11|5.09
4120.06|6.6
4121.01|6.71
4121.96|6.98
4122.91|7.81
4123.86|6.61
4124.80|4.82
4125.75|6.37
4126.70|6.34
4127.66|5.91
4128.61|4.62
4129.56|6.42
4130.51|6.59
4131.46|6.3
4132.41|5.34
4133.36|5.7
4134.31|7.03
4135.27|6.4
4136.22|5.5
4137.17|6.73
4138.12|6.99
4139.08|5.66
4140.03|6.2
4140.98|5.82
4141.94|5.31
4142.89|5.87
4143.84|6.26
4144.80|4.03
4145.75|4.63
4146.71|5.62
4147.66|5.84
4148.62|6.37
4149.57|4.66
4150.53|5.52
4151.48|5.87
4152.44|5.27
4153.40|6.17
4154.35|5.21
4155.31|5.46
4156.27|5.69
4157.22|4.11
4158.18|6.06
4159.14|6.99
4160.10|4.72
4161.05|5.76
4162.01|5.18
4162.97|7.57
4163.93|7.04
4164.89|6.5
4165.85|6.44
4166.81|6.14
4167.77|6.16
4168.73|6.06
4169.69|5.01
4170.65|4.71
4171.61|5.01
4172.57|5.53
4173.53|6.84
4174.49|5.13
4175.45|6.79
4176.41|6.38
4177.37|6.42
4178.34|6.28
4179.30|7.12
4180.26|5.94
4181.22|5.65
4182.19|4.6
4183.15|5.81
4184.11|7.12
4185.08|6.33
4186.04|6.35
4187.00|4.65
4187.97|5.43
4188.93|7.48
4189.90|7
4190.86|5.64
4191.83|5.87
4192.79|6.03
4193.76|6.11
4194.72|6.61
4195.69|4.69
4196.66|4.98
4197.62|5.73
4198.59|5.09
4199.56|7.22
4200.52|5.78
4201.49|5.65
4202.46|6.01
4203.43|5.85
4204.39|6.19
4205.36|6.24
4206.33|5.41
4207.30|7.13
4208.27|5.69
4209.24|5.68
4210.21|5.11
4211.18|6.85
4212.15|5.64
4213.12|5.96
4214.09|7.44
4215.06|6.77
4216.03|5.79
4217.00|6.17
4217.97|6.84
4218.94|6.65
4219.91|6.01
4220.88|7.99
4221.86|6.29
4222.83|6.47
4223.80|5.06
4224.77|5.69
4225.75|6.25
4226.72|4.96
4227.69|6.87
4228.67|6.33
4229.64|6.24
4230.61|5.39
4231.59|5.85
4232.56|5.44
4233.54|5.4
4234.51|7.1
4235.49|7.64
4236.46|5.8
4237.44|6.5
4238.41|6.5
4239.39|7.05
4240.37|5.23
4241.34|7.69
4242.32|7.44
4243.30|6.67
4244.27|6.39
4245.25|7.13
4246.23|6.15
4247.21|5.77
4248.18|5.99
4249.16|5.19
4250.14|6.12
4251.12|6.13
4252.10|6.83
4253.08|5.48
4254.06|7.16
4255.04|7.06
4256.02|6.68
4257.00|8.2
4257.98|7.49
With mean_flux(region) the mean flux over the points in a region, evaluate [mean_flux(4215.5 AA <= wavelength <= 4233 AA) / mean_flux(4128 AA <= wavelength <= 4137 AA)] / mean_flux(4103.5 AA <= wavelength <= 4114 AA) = 0.166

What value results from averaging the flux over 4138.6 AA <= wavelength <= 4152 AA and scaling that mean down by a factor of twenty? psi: 0.277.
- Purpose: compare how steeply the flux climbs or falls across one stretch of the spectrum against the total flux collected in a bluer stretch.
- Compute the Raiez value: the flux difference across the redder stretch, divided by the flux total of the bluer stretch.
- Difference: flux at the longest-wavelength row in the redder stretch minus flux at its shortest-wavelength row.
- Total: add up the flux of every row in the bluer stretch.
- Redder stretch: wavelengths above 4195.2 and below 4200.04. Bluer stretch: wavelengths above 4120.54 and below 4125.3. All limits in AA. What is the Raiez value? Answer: 0.08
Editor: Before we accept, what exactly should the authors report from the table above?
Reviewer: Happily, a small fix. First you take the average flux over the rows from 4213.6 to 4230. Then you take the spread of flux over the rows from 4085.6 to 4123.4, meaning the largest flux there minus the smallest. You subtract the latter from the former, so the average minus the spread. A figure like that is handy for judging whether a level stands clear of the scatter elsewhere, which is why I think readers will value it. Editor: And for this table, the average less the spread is 3.0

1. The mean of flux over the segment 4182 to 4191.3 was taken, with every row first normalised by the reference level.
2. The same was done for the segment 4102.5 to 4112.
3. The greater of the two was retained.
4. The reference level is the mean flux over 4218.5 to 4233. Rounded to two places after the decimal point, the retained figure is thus 1.01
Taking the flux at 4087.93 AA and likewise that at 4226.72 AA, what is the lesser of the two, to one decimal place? 5.0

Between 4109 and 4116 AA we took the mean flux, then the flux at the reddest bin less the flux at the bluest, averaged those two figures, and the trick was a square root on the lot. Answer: 1.71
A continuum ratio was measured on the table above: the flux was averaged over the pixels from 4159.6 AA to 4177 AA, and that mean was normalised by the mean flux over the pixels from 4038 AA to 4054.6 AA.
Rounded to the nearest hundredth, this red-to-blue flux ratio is 0.89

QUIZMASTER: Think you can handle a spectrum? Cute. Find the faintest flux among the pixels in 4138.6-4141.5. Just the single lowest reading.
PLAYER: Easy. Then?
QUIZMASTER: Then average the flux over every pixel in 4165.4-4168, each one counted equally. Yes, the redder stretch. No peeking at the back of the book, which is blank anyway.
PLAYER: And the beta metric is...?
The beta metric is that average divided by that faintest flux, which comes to 1.10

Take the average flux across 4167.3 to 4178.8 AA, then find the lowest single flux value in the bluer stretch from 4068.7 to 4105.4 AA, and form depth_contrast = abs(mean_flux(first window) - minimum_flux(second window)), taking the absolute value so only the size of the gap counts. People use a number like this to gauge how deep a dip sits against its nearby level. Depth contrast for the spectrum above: 1.7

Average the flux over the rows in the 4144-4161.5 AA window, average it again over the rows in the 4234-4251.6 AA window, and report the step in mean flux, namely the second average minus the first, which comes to 1.0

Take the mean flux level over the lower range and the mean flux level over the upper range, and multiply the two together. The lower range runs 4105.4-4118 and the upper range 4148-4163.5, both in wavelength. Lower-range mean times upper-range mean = 34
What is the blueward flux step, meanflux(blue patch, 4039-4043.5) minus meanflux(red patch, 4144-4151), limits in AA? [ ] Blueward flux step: 2.2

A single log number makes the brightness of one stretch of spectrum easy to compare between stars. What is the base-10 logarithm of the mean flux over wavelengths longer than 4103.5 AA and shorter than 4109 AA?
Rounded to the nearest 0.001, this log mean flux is 0.790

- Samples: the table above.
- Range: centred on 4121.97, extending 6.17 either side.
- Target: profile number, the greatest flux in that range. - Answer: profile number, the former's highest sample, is 7.81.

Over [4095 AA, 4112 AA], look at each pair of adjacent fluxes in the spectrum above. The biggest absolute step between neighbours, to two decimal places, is 1.43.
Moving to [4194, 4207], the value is 2.13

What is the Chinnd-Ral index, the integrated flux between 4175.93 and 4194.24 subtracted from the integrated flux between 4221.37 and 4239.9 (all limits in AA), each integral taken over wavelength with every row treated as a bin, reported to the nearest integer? 2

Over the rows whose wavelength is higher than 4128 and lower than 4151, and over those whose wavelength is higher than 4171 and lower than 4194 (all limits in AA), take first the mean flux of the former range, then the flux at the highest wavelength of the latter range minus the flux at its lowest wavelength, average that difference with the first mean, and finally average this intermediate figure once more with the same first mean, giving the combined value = 4.6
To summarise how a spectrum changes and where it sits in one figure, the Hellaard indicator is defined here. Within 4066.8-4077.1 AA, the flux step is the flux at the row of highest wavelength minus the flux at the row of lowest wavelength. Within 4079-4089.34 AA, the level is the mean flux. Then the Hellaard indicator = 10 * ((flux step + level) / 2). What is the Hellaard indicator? 36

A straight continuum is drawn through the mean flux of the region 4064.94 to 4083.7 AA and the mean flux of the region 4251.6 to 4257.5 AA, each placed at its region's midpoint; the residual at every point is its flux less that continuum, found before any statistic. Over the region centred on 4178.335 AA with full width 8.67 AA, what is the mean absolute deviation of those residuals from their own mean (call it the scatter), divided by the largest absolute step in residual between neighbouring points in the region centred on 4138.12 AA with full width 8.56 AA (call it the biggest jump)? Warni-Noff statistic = 0.47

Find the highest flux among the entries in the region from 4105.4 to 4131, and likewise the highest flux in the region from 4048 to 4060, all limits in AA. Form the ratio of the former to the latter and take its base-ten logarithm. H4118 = 0.03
